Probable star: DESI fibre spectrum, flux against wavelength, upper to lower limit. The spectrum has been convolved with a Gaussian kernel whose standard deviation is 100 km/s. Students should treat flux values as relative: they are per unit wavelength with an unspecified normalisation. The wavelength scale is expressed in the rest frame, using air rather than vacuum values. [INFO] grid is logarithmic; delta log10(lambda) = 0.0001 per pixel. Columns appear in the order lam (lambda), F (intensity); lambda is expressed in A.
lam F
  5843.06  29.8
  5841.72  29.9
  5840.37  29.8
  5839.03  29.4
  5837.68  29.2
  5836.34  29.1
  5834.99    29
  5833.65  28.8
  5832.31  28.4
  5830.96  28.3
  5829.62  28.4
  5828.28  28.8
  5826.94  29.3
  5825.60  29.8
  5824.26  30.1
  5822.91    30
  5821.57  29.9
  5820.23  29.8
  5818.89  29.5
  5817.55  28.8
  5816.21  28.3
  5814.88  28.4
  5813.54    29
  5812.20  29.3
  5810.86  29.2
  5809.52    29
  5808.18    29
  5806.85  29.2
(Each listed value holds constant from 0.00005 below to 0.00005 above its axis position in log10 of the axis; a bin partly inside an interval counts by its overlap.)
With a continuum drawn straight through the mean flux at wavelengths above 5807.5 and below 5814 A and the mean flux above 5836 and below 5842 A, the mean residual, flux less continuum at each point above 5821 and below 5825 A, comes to 0.74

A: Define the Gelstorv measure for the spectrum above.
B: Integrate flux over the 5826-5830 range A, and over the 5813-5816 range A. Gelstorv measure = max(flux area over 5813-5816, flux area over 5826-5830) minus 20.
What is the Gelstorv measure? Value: 96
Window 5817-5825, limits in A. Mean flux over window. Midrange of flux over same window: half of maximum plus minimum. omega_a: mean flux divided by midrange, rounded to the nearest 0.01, 1.01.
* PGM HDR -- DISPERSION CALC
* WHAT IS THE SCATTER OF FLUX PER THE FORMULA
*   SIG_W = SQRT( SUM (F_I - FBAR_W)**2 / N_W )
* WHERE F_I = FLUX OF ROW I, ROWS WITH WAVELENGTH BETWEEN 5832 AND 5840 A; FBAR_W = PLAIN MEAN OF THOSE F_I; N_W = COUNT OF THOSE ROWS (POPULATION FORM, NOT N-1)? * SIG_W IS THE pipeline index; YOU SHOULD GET 0.32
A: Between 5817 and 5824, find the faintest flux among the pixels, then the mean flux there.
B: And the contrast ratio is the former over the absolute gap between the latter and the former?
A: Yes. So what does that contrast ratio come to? 36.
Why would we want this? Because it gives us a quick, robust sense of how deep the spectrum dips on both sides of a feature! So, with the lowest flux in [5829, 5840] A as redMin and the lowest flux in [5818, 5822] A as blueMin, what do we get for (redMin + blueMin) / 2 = 28.9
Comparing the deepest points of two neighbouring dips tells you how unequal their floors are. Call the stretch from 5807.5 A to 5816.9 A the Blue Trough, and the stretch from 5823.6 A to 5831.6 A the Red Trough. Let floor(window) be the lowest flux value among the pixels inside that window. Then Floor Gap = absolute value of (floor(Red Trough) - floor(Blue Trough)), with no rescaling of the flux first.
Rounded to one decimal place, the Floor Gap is 0.0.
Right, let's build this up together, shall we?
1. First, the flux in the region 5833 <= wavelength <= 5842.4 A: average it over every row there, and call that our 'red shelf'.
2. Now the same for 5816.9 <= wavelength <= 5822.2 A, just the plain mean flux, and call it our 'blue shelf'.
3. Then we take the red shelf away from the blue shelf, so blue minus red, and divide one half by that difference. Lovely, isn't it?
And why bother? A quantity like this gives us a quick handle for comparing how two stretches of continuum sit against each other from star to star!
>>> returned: 2.7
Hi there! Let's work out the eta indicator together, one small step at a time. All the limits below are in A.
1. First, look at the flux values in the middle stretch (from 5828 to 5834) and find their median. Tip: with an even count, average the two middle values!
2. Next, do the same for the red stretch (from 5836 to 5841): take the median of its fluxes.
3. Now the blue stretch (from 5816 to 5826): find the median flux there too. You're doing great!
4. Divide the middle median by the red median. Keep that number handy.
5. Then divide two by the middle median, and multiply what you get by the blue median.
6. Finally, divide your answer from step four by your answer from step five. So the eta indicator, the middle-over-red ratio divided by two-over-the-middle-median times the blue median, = 0.46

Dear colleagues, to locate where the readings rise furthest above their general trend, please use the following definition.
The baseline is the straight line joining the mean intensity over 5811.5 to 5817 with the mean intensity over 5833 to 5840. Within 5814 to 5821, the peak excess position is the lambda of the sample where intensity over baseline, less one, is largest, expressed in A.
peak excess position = 5820.23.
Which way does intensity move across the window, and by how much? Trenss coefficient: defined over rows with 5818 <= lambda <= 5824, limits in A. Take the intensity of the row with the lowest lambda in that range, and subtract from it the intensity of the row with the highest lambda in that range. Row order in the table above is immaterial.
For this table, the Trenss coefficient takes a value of -0.5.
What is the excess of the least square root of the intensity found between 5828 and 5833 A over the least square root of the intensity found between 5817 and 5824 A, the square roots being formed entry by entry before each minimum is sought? -0.047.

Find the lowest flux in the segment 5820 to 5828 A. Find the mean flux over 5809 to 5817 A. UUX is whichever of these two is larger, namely 29.3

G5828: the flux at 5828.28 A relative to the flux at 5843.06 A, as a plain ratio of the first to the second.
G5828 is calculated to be 0.97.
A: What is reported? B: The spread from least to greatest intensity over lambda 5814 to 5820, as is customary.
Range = 1.2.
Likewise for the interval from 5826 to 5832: 1.0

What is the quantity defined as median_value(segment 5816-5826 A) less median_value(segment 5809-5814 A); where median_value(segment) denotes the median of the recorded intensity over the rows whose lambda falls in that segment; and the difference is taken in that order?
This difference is 0.7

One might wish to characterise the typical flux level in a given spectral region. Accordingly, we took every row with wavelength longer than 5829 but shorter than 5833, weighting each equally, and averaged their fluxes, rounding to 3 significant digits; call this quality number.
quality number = 28.4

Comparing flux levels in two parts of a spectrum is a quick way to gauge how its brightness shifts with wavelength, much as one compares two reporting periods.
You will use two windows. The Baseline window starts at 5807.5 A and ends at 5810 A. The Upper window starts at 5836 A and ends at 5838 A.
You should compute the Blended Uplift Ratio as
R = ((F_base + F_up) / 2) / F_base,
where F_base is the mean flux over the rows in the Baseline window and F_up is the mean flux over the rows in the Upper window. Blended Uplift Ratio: 1.00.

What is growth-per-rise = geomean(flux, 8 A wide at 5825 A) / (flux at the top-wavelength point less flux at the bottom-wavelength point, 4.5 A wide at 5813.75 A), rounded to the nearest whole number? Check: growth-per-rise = -33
